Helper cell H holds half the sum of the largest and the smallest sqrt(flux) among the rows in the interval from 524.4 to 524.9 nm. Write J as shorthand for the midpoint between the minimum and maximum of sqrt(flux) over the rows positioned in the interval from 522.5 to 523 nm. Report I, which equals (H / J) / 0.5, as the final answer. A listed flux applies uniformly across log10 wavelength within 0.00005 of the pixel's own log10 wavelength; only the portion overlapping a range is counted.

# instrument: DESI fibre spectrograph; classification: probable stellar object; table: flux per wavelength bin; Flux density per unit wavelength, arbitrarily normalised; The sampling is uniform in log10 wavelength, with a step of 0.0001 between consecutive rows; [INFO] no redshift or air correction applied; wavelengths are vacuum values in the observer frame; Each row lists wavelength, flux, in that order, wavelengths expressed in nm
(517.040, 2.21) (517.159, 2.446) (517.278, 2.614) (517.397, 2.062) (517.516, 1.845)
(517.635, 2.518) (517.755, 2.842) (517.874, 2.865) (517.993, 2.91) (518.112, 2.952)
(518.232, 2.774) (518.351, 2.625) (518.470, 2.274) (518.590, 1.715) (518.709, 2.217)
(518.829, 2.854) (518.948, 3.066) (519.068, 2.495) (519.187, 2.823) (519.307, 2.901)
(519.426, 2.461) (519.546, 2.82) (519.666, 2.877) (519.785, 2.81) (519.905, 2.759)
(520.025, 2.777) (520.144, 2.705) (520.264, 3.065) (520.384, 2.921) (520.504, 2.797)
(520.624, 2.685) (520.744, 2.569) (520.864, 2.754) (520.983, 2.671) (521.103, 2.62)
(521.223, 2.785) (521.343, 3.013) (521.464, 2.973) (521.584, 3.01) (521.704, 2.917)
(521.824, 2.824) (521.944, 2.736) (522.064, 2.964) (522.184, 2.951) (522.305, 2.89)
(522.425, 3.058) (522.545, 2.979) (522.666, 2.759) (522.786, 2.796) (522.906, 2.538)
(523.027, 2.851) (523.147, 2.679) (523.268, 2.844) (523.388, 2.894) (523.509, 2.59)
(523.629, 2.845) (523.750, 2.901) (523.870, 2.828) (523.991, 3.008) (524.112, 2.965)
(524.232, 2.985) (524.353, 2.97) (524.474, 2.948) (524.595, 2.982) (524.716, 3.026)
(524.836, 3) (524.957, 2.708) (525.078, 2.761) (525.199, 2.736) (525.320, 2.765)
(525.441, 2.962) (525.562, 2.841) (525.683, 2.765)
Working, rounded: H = 1.73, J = 1.660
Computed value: 2.08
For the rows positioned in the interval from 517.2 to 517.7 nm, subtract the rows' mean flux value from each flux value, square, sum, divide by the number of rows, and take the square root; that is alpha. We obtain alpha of 0.32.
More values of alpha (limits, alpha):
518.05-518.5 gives 0.25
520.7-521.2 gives 0.07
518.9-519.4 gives 0.21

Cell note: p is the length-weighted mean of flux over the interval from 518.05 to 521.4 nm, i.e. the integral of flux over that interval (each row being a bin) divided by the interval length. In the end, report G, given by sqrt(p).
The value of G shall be 1.65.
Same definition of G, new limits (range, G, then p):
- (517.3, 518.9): 1.58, 2.50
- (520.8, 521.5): 1.67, 2.80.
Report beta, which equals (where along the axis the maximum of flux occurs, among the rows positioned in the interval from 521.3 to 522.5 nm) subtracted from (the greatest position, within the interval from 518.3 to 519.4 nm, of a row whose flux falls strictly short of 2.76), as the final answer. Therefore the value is -3.36 nm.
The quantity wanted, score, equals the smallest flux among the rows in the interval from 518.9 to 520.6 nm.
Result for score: 2.461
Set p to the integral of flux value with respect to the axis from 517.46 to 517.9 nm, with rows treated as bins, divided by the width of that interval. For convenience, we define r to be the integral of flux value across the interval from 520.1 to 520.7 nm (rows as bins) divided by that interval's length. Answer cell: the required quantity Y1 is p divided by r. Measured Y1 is 0.88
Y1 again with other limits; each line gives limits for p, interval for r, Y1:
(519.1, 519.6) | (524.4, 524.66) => 0.93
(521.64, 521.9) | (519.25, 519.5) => 1.07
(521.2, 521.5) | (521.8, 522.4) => 1.01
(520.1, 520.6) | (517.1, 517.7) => 1.24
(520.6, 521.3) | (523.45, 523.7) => 0.99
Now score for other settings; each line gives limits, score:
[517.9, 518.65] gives 1.715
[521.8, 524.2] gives 2.538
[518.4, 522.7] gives 1.715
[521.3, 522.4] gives 2.736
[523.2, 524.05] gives 2.59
